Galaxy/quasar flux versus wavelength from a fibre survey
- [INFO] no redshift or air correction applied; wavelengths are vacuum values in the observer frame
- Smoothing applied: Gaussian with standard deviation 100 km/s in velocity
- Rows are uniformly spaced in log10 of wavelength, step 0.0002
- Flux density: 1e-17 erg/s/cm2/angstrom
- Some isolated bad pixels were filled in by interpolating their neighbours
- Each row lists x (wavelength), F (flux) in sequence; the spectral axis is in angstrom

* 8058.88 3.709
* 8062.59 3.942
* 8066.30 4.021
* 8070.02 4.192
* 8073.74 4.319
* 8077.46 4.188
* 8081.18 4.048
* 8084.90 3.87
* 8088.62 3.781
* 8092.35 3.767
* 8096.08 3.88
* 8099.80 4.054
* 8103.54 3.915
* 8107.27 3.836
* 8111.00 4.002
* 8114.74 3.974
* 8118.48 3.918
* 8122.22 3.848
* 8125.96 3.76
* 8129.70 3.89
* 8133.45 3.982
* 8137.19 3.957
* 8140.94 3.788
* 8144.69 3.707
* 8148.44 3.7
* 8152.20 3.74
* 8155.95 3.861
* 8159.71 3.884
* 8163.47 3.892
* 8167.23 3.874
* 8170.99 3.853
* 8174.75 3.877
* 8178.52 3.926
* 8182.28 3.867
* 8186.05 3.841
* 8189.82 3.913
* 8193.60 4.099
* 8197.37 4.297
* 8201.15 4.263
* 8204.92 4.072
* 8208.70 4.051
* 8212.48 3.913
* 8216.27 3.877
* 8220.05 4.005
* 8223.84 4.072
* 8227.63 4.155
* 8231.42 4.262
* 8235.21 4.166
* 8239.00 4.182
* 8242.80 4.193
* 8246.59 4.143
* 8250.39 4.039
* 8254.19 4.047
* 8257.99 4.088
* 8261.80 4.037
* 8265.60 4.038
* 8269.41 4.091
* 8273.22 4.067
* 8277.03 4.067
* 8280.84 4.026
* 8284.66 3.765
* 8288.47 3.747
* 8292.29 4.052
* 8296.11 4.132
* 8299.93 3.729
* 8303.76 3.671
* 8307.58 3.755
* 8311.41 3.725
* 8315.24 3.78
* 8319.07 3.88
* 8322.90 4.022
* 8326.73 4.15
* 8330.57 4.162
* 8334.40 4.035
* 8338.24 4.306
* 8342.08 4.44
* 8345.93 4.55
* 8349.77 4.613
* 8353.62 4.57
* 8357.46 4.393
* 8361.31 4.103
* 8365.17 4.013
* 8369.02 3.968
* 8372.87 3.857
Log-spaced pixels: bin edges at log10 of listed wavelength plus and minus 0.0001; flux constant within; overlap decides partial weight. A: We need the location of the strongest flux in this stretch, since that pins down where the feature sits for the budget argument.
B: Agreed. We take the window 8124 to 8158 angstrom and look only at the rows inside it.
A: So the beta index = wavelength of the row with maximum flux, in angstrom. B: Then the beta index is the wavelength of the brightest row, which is 8133.45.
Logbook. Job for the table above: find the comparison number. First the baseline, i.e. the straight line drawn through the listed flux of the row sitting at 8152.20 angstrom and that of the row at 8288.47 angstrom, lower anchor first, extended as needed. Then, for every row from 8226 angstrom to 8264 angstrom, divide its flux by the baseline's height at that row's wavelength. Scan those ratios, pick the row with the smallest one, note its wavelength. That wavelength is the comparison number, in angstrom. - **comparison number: 8261.80 angstrom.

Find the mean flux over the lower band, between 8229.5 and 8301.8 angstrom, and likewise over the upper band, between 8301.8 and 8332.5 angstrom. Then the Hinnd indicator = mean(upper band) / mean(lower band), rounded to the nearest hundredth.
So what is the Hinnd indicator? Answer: 0.96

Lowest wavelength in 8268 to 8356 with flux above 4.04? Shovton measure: 8269.41 angstrom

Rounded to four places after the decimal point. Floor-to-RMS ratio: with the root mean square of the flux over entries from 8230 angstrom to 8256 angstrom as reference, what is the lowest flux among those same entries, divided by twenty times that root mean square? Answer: 0.0487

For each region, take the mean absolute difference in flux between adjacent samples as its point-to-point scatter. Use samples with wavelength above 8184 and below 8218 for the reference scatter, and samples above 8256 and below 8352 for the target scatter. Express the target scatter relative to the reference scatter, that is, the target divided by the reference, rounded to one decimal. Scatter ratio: 1.0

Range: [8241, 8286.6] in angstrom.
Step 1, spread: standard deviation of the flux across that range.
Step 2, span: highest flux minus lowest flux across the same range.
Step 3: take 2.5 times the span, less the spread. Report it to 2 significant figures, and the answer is 0.97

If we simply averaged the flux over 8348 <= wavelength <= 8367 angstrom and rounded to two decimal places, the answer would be 4.34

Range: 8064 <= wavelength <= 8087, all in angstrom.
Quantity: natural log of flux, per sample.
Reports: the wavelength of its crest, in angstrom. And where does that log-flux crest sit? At 8073.74 angstrom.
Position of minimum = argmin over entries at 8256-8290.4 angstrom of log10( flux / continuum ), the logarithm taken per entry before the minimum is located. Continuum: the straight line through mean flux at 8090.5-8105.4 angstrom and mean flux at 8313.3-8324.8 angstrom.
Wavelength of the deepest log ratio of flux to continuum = 8288.47 angstrom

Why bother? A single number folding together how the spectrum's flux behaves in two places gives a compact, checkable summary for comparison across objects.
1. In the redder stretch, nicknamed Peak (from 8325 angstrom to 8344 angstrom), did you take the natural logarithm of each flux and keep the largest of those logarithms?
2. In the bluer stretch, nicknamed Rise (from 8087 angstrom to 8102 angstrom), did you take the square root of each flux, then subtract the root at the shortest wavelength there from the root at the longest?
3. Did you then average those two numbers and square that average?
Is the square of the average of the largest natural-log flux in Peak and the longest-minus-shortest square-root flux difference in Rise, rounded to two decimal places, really 0.61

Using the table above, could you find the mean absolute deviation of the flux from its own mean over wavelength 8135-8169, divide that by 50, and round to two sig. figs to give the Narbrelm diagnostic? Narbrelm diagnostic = 0.0016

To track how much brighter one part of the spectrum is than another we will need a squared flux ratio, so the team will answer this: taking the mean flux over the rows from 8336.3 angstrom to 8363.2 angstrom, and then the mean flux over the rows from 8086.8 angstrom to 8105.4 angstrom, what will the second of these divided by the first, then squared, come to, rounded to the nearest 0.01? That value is 0.77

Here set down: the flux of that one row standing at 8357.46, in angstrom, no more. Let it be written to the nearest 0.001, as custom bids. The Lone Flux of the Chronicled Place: 4.393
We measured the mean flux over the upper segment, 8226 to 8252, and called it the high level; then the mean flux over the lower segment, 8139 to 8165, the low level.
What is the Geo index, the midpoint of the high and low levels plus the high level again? 8.14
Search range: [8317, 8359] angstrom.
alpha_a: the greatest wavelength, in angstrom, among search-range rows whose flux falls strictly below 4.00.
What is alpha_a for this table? 8319.07 angstrom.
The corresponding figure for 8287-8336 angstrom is 8319.07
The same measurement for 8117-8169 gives 8167.23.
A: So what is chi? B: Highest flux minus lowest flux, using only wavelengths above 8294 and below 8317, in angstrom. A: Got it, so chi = 0.46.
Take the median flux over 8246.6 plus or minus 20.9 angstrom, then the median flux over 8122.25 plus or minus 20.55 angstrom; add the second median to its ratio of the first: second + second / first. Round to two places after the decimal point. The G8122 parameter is 4.86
